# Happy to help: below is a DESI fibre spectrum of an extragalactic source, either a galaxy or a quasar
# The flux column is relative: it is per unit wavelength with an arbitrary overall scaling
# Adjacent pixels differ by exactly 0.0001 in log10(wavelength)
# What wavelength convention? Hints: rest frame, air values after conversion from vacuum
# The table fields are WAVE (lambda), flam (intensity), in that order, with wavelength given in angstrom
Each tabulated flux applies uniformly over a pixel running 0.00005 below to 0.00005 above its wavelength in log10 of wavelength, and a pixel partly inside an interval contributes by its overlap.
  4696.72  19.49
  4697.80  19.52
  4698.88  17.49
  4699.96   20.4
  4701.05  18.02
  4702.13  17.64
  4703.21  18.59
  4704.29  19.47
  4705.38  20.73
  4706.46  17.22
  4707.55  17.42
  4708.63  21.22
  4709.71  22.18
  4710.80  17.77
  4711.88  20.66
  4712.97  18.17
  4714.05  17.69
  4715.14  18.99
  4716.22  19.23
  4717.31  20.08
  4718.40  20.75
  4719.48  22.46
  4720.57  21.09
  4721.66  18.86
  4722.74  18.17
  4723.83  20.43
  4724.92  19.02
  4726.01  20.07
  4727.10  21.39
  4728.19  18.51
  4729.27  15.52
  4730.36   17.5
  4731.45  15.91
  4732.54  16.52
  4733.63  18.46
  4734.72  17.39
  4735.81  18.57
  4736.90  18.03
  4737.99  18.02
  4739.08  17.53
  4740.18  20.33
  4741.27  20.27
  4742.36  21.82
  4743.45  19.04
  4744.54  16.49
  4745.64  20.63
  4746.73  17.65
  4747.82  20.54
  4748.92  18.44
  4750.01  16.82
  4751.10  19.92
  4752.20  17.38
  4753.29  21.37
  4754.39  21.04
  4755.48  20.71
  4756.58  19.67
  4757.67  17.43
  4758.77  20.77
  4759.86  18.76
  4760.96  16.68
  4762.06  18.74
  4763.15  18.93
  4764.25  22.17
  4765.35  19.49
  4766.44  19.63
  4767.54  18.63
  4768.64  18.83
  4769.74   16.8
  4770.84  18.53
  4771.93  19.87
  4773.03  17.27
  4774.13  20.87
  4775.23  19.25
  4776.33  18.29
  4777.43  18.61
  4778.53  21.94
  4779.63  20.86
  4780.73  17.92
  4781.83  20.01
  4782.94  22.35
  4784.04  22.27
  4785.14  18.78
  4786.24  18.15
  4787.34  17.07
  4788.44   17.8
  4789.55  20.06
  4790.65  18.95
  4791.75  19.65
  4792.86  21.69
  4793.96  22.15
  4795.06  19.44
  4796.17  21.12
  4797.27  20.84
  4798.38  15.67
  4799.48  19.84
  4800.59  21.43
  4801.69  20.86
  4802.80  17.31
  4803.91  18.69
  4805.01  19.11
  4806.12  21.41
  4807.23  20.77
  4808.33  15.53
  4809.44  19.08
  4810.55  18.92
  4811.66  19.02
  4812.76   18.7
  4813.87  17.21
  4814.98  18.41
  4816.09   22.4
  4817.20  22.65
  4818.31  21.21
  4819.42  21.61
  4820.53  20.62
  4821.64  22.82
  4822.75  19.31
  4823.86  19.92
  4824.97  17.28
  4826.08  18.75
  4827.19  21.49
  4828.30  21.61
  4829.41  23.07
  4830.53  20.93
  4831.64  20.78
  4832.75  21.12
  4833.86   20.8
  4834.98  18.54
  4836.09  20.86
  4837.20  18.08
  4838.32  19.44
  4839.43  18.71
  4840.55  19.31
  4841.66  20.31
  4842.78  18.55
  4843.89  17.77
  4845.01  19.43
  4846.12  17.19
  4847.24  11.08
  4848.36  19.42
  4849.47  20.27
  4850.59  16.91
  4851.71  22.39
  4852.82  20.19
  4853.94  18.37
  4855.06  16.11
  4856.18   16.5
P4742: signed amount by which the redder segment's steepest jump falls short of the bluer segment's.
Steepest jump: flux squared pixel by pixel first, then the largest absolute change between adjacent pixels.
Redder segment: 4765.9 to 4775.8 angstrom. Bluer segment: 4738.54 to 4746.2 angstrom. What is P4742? 16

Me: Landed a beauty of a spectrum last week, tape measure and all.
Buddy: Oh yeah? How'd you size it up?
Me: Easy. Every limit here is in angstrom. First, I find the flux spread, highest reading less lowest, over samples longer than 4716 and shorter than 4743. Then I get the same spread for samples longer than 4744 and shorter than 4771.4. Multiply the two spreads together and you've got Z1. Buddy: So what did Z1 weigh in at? 39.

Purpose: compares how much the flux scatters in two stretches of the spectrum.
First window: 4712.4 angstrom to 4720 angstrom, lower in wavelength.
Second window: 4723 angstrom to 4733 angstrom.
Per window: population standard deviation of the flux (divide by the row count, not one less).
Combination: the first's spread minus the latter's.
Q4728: -0.46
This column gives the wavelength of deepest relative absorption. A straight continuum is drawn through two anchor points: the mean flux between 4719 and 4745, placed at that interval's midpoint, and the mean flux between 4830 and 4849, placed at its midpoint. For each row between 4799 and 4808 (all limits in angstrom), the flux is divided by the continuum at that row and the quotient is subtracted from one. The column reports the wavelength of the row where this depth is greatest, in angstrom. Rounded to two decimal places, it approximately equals 4802.80 angstrom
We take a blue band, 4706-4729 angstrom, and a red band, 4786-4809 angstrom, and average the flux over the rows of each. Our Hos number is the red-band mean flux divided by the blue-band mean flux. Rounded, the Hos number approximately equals 0.99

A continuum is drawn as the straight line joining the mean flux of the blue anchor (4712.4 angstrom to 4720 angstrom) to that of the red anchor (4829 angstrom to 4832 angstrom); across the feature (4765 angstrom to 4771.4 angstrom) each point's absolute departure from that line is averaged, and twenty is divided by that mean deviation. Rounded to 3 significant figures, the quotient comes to 10.7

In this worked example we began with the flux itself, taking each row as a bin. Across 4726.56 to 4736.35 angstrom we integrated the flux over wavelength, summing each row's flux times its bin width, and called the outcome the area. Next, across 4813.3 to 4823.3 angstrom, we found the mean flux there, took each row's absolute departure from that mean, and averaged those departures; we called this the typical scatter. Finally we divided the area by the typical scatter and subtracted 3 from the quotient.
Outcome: 105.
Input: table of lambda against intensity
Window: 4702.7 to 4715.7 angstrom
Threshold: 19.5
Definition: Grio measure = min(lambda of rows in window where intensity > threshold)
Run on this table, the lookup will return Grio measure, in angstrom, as 4705.38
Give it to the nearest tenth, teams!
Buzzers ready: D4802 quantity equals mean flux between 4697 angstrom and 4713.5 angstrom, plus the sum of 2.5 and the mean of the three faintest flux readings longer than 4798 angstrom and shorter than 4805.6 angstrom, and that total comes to 38.8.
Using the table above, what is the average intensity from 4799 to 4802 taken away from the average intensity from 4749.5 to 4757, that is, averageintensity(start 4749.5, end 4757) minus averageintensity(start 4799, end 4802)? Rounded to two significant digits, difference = -1.2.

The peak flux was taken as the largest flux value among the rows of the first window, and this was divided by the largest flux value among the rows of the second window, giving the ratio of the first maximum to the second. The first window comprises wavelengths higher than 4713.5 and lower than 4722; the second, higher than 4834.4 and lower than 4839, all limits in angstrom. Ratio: 1.08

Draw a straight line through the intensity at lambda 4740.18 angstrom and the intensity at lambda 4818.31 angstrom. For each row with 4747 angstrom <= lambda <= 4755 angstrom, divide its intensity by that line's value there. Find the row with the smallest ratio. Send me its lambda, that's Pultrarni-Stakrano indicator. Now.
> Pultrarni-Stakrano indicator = 4750.01 angstrom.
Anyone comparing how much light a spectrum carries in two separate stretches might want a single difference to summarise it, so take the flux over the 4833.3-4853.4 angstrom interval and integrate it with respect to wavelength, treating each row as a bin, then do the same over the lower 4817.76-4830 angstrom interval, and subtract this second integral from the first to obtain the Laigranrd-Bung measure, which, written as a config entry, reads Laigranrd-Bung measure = 125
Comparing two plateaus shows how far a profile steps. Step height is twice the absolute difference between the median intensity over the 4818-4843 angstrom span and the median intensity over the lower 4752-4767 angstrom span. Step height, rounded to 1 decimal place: 2.1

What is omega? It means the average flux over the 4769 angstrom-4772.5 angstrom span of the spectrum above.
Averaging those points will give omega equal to 18.4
